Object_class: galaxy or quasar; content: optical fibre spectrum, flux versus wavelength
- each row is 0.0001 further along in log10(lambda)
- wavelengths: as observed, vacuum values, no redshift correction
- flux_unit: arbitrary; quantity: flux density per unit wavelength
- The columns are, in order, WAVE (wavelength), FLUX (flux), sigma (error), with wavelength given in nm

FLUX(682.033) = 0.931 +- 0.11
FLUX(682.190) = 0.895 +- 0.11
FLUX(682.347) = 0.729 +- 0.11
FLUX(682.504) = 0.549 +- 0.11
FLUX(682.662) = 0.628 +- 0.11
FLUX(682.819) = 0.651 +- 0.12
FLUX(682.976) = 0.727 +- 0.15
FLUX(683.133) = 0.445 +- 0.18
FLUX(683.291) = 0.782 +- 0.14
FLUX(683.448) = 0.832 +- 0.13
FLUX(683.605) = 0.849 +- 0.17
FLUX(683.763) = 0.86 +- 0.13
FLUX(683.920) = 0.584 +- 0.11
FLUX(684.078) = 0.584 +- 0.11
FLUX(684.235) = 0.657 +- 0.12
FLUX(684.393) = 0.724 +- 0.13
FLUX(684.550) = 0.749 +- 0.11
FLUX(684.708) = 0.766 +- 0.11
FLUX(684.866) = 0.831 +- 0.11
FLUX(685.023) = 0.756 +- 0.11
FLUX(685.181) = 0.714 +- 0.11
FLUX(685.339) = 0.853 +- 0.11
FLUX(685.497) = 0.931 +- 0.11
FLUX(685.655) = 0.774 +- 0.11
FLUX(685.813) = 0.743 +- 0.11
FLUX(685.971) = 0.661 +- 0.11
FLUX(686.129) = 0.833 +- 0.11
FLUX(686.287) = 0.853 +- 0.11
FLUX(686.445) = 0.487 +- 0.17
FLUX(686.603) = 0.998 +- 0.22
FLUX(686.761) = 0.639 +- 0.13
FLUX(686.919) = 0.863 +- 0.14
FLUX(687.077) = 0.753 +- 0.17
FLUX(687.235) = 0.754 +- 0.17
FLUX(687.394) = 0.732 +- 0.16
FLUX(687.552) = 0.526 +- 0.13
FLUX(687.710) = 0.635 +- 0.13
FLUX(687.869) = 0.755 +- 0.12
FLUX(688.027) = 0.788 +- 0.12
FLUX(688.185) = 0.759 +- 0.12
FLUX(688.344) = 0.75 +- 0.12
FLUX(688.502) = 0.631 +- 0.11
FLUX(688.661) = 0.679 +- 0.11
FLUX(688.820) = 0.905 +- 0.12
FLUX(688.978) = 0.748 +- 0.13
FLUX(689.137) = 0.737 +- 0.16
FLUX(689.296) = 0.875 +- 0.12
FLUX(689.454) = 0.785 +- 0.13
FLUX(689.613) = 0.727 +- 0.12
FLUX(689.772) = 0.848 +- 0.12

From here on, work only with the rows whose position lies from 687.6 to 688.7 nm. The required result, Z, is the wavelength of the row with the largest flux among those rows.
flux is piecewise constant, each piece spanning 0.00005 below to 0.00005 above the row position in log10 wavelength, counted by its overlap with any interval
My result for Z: 688.027 nm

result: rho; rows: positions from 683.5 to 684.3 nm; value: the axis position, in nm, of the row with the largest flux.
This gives 683.763 nm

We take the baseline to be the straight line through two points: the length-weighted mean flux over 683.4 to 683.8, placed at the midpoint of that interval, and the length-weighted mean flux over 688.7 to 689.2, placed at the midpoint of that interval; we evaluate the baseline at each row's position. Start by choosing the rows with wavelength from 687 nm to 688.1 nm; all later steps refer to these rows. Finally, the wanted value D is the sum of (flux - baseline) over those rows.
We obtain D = -0.7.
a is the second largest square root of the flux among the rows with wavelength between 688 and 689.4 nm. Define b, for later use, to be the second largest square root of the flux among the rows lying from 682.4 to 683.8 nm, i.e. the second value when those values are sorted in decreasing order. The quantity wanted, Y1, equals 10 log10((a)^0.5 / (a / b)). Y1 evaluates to -0.21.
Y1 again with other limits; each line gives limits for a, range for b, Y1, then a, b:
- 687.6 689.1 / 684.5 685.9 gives -0.09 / 0.888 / 0.924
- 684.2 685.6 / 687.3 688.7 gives -0.43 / 0.924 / 0.871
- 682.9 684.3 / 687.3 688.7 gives -0.42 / 0.921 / 0.871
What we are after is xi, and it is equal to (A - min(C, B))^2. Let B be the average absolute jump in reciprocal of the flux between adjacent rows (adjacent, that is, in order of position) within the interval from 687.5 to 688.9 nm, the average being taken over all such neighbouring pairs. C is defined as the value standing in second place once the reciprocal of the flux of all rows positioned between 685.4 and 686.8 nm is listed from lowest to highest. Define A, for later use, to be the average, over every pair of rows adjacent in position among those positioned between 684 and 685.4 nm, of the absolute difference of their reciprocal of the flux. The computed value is 0.004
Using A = 0.117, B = 0.18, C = 1.07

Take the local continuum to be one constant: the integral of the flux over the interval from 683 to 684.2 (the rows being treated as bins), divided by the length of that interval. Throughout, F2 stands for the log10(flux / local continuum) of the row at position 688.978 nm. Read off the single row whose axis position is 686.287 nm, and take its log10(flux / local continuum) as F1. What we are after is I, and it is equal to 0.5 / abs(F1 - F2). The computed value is 9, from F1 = 0.08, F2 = 0.03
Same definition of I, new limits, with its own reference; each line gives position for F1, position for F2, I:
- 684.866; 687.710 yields 4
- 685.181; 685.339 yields 6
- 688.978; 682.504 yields 4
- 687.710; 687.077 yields 7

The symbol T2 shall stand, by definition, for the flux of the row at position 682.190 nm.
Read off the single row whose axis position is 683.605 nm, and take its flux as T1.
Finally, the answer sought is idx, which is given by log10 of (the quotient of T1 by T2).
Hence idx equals -0.02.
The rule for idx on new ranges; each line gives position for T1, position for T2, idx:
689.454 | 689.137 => 0.03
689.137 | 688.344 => -0.01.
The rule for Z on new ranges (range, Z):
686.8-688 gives 686.919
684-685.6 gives 685.497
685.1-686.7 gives 686.603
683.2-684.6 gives 683.763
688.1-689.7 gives 688.820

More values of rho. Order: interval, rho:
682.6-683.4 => 683.291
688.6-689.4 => 688.820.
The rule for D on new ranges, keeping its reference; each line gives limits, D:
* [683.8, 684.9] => -1.0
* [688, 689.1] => -0.3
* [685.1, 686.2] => -0.3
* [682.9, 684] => -0.9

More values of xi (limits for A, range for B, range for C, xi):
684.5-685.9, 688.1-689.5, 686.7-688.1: 0.003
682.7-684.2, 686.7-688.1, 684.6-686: 0.012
